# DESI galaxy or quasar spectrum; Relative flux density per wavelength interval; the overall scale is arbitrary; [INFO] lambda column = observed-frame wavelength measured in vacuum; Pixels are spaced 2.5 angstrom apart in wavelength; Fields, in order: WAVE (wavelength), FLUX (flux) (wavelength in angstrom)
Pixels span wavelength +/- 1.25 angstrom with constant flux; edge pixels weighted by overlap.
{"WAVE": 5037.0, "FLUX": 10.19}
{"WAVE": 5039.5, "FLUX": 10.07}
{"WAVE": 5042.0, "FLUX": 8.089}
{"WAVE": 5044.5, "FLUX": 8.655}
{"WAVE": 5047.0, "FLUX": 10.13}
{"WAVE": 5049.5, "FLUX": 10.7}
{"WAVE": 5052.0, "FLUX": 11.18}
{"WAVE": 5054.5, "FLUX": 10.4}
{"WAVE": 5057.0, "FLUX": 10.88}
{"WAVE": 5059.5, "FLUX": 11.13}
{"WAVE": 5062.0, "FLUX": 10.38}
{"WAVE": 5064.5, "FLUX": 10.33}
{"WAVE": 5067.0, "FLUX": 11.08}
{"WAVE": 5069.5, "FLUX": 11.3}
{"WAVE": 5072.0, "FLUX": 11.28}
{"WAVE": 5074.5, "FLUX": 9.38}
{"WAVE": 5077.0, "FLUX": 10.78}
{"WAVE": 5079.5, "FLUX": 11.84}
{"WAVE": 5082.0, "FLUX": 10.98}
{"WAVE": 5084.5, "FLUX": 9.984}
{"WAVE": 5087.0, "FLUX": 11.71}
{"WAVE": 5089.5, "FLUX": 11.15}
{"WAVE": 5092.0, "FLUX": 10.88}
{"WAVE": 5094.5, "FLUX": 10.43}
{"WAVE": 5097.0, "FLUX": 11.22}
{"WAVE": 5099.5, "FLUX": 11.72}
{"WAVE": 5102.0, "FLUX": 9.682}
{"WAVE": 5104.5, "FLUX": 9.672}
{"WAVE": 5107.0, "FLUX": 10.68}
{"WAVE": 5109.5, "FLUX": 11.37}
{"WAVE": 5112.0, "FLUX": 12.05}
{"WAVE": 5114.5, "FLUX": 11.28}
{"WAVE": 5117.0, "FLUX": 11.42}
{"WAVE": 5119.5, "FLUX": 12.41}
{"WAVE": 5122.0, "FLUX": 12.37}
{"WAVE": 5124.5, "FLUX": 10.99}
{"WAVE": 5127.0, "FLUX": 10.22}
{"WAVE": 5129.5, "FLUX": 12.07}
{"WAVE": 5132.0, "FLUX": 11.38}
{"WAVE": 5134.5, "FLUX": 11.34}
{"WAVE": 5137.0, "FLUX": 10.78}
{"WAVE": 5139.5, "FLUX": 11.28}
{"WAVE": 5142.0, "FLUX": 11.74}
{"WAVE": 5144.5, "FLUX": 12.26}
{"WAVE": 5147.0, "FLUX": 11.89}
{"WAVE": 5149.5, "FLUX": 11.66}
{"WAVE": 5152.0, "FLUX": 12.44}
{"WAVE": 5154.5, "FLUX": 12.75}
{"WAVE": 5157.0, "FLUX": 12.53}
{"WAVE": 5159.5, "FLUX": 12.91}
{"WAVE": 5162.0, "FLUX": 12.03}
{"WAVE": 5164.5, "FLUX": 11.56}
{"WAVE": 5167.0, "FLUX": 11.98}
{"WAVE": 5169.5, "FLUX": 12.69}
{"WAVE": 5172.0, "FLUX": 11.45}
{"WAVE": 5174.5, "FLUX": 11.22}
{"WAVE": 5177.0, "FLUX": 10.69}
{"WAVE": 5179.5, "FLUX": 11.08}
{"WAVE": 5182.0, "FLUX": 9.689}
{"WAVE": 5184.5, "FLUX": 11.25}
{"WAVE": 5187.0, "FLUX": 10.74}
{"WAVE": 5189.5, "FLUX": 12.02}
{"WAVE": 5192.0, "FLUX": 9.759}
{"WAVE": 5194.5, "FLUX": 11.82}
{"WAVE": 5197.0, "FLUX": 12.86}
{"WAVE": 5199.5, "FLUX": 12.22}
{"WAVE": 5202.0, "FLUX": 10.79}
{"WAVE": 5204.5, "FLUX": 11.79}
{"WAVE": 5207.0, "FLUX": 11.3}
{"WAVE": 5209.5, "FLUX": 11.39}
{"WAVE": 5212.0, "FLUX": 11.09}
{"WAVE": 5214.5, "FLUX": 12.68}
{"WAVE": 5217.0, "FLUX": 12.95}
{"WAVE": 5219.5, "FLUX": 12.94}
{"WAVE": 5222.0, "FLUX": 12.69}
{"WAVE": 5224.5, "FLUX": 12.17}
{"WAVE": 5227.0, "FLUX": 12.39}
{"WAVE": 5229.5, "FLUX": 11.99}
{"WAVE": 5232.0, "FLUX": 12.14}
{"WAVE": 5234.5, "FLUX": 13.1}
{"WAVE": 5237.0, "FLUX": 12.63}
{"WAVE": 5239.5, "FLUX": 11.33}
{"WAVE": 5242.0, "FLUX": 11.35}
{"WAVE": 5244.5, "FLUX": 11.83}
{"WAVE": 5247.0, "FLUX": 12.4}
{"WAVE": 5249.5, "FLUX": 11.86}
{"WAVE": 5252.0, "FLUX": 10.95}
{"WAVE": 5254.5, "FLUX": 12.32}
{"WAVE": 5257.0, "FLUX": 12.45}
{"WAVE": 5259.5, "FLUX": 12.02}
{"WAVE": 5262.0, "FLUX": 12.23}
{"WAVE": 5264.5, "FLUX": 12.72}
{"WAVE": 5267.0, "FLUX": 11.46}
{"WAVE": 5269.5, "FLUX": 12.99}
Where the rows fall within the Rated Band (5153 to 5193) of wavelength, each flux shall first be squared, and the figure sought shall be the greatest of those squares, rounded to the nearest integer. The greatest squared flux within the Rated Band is 167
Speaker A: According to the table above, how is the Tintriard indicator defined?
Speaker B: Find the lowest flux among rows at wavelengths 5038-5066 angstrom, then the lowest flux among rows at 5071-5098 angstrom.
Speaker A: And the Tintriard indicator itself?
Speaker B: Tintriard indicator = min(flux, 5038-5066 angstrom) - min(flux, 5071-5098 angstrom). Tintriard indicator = -1.3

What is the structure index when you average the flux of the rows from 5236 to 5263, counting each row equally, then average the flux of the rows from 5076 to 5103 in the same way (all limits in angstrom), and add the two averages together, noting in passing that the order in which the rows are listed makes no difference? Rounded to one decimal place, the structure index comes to 22.9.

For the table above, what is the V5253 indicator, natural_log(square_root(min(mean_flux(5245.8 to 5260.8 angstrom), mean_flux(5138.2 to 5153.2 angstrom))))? 1.24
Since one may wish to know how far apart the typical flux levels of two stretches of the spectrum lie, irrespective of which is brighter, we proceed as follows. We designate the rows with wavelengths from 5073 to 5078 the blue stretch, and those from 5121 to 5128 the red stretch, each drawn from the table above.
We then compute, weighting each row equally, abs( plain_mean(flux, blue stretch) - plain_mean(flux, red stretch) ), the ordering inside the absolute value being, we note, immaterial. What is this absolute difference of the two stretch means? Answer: 1.1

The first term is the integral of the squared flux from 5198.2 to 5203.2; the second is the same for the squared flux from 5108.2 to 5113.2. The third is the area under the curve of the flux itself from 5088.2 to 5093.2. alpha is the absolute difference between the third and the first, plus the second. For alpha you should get 1296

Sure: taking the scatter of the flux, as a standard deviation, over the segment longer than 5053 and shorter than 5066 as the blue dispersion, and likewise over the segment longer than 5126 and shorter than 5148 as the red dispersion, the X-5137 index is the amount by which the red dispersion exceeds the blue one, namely 0.3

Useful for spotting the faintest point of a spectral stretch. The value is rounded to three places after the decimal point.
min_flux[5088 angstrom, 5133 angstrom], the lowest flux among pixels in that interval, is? 9.672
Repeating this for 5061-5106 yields 9.380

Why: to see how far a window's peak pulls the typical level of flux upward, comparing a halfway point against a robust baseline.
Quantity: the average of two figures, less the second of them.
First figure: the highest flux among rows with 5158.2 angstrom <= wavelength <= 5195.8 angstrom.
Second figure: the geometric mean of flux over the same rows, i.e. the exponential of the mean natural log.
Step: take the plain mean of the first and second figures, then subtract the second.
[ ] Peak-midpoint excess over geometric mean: 0.78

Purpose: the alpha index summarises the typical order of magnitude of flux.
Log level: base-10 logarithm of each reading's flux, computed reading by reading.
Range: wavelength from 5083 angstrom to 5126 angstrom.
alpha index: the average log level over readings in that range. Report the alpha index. 1.04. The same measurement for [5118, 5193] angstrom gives 1.06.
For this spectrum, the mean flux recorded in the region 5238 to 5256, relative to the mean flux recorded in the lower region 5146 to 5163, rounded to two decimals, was 0.95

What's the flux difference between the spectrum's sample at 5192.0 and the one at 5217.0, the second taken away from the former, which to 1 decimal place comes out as -3.2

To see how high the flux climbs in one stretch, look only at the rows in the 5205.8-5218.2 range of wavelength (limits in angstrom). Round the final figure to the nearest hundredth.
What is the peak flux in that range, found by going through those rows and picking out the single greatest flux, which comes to 12.95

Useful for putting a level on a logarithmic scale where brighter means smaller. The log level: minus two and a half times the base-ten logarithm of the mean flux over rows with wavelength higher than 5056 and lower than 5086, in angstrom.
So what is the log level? -2.58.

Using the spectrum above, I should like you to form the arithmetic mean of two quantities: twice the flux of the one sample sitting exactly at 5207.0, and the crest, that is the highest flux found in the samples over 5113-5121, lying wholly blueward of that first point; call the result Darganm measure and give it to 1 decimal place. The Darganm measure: 17.5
